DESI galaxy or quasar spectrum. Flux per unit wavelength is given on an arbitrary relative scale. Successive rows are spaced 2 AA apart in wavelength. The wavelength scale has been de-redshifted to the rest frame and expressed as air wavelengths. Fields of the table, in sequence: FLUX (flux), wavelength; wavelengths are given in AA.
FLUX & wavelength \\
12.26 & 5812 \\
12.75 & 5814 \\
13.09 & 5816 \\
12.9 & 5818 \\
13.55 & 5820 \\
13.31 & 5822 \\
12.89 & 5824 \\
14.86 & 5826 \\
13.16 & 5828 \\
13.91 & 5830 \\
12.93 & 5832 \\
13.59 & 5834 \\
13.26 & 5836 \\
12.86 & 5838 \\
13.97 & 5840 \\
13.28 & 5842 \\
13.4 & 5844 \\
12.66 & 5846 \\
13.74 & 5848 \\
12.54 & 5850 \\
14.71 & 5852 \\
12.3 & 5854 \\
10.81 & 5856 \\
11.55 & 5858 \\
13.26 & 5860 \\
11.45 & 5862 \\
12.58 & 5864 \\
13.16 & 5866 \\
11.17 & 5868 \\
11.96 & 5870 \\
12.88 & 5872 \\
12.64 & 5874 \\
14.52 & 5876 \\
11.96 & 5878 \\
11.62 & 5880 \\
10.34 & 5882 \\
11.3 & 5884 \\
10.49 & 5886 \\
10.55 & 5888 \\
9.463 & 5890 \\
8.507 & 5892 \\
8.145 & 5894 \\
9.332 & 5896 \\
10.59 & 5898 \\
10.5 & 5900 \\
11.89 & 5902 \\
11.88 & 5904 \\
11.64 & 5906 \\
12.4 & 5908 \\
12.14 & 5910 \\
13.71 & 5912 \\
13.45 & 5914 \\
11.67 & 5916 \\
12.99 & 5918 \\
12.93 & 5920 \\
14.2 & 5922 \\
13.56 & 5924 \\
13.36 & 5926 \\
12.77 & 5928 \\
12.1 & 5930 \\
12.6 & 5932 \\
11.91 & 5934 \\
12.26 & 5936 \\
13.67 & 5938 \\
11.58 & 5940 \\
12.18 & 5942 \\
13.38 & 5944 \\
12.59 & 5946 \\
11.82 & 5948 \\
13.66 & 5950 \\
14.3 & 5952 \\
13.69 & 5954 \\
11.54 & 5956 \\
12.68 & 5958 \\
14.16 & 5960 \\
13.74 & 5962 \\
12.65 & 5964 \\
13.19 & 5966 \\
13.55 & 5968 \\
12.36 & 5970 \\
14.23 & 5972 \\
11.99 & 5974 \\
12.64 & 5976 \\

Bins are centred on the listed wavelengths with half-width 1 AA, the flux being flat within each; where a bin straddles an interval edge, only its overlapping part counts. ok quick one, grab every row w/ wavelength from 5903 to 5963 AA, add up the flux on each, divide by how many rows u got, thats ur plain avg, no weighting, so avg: 12.8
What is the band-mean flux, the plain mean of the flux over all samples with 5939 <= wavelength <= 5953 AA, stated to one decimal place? 12.8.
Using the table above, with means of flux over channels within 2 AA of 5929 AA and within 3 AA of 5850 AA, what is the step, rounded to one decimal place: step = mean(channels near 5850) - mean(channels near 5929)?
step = 1.2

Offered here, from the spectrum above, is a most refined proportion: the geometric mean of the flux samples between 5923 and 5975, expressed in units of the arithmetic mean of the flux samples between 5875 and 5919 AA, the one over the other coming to 1.14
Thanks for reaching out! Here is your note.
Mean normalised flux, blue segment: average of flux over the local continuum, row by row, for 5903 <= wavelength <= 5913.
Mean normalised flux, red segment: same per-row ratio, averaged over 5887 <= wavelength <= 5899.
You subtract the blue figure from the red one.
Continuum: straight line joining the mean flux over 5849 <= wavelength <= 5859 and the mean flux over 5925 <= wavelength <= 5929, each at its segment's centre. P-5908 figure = -0.22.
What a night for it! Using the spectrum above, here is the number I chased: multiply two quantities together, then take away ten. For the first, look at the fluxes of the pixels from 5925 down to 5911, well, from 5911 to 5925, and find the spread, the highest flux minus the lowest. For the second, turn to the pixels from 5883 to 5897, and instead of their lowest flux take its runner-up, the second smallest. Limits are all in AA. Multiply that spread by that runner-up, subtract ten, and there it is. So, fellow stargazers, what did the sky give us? 12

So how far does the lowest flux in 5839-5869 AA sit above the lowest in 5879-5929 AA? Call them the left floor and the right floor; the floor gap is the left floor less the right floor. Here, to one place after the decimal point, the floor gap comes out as 2.7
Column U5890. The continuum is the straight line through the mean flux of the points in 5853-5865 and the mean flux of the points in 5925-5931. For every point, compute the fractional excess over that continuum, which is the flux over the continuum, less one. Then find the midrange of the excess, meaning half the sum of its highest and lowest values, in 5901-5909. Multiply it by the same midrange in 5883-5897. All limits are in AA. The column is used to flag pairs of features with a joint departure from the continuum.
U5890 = 0.008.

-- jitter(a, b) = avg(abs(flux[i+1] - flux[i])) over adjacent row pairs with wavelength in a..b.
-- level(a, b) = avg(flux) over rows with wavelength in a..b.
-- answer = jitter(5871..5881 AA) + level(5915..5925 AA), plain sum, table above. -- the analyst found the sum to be 14.3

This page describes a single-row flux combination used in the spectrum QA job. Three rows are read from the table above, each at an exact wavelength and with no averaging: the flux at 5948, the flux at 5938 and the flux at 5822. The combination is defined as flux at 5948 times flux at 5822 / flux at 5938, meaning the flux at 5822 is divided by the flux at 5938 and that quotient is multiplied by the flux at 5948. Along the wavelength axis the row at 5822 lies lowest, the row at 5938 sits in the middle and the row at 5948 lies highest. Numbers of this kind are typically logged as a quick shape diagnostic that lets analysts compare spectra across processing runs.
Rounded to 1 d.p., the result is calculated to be 11.5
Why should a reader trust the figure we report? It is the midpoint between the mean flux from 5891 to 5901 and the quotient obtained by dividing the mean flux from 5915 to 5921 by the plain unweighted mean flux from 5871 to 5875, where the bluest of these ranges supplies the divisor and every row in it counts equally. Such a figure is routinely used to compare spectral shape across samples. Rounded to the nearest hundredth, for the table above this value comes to 5.20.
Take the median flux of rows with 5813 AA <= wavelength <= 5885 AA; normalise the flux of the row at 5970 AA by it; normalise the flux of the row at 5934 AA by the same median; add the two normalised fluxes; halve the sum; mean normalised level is 0.94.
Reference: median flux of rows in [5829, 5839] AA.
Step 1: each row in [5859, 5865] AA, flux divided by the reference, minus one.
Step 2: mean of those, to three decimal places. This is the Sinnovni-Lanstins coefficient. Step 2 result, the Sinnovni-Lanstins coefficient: -0.063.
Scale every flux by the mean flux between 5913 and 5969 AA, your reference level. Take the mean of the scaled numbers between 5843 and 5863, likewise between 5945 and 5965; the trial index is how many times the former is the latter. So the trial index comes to 0.97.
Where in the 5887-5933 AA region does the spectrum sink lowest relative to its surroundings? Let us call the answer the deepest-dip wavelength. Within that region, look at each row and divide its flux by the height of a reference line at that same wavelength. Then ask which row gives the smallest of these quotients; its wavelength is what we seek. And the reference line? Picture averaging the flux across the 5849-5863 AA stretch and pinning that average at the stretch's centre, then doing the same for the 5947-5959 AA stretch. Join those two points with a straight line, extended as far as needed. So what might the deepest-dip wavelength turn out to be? 5894 AA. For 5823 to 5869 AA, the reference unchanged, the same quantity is 5856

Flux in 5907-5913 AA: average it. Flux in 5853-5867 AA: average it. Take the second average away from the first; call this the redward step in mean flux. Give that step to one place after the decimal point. 0.6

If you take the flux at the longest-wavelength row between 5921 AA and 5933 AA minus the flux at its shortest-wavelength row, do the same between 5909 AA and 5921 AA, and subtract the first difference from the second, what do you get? 2.4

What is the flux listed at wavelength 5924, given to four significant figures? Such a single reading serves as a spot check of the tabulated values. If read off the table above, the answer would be 13.56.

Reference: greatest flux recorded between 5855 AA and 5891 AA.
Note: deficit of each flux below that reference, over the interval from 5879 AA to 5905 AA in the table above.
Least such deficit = 2.6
